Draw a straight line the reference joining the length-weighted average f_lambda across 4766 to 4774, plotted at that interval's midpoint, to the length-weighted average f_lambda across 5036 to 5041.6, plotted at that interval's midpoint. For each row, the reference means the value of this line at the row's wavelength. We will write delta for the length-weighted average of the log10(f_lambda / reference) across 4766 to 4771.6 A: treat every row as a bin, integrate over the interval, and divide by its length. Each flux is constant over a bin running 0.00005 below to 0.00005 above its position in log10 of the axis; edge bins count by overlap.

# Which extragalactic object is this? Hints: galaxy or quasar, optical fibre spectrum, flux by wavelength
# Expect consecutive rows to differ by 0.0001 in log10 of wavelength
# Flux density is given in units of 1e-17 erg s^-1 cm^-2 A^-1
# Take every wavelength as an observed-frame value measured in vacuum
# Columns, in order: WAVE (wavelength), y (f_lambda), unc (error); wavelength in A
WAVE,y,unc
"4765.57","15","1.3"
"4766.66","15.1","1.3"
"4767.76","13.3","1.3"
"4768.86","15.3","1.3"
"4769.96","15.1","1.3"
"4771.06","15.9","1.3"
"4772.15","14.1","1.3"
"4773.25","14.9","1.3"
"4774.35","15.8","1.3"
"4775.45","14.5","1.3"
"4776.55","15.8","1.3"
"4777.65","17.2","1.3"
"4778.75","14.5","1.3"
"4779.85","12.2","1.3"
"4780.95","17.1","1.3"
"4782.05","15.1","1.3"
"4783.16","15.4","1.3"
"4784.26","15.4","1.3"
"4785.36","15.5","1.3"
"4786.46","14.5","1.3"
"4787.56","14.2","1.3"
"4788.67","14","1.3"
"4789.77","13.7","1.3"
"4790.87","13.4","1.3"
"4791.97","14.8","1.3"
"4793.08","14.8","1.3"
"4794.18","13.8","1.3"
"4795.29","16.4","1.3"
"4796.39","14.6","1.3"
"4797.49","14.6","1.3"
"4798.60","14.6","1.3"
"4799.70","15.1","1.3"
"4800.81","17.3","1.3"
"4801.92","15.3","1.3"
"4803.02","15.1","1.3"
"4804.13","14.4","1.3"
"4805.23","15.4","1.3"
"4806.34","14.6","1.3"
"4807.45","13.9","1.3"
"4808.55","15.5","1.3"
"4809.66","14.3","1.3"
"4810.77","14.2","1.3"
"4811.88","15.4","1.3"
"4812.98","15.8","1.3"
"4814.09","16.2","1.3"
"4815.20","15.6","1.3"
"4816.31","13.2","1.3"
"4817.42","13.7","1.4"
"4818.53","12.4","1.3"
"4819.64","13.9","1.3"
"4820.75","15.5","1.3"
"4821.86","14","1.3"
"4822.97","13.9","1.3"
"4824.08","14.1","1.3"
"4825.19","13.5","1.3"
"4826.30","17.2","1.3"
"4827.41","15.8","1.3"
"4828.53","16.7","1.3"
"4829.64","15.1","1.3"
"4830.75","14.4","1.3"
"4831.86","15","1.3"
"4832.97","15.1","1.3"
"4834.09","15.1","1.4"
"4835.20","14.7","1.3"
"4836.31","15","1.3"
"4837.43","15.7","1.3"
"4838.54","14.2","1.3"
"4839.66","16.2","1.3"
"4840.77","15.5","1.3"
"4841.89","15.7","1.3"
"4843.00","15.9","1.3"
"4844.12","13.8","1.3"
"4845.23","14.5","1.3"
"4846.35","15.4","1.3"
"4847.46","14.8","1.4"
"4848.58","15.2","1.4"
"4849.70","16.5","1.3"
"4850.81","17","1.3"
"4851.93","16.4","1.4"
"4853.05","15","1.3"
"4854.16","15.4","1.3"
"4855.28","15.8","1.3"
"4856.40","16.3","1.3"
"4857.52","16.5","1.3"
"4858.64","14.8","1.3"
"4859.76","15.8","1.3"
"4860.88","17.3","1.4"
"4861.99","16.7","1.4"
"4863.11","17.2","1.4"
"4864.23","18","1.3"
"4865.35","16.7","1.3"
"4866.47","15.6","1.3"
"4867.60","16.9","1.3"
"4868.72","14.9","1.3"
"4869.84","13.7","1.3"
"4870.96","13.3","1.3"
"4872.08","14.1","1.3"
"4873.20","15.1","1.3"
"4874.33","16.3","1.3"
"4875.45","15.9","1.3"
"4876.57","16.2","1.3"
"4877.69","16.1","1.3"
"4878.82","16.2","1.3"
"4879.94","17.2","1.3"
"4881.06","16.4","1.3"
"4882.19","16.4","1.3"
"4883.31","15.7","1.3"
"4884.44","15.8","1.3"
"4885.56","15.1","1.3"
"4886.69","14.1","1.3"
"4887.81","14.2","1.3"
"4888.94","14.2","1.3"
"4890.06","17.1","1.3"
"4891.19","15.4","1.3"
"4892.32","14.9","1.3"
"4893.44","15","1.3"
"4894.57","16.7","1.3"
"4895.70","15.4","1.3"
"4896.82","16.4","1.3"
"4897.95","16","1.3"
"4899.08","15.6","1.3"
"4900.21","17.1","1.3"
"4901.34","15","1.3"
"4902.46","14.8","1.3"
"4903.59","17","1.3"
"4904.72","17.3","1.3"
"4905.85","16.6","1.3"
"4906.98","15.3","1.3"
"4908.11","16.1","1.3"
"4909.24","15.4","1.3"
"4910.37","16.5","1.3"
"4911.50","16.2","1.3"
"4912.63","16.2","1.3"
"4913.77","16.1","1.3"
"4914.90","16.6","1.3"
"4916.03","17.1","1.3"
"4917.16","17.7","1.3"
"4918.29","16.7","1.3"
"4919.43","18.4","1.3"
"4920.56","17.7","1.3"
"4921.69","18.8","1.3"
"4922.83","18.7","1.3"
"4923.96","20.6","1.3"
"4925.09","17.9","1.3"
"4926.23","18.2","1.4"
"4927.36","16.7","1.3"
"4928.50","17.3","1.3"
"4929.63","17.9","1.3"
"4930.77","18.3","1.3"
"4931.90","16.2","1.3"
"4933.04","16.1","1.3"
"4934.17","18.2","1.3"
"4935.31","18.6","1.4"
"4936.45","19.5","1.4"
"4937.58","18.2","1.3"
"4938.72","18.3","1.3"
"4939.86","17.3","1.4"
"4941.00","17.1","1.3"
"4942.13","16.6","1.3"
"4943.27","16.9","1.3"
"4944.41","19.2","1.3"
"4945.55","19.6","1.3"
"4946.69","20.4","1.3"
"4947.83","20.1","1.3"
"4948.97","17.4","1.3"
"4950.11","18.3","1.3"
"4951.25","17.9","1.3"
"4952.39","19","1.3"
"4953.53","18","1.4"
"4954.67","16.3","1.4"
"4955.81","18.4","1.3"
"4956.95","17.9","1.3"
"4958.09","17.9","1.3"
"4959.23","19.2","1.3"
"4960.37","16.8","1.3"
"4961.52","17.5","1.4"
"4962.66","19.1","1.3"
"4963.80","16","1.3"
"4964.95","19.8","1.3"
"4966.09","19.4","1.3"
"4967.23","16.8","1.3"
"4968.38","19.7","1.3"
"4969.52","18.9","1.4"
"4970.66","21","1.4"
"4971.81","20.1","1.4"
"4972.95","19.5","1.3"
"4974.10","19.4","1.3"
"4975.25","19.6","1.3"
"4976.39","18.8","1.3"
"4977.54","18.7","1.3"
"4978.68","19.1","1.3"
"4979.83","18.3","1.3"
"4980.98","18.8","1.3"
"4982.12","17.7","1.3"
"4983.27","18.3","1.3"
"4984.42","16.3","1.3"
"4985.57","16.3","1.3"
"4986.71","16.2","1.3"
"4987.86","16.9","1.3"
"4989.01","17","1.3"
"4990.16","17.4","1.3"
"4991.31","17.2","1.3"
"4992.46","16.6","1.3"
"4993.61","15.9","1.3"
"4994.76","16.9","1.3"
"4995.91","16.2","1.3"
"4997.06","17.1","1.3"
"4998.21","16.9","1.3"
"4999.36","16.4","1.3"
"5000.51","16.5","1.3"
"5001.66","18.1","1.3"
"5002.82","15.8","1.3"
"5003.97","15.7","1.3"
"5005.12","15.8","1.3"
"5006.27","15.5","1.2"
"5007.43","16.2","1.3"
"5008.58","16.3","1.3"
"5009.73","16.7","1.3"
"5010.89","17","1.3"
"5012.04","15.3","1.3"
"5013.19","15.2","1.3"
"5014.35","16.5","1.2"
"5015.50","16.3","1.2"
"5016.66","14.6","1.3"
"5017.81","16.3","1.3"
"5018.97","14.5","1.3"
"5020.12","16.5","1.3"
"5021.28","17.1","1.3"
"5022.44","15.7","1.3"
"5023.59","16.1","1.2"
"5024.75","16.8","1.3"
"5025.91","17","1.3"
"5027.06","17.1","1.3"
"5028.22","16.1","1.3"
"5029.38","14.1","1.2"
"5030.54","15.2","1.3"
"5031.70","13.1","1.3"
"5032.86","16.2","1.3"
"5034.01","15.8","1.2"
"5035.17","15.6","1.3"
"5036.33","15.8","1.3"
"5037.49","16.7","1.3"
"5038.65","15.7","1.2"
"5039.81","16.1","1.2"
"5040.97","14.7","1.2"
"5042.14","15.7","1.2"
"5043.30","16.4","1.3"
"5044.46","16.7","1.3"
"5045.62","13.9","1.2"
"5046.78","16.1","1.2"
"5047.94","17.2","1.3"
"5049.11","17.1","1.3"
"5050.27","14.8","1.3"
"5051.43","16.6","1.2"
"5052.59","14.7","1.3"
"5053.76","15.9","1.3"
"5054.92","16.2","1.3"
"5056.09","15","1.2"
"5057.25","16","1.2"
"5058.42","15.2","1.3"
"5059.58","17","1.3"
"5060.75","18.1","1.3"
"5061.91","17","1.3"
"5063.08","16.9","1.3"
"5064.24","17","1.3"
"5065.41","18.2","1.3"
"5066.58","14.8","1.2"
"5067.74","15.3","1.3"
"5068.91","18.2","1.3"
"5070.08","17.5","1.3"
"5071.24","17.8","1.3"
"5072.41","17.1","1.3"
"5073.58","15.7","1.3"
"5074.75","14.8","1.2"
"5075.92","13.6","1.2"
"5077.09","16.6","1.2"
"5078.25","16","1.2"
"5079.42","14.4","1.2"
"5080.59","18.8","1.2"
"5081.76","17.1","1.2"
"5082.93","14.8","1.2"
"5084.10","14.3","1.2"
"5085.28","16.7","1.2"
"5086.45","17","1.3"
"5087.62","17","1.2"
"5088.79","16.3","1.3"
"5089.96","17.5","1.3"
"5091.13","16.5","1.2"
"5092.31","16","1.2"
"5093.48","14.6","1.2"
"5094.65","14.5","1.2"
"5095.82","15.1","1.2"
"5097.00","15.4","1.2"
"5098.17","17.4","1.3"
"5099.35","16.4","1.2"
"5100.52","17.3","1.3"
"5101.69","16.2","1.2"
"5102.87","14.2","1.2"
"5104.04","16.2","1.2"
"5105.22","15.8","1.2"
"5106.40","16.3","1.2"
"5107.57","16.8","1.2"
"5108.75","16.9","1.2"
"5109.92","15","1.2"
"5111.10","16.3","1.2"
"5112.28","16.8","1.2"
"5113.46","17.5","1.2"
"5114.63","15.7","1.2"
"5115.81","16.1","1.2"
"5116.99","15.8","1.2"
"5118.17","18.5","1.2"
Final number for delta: 0.002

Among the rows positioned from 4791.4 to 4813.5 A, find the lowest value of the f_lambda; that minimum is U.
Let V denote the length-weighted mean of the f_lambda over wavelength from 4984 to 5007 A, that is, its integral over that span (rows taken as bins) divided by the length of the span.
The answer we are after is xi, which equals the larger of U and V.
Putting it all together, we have 16.53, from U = 13.8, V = 16.5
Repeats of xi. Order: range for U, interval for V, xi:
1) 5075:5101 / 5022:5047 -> 15.75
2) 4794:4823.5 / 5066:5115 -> 16.15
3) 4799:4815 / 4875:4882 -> 16.34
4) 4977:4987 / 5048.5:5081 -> 16.28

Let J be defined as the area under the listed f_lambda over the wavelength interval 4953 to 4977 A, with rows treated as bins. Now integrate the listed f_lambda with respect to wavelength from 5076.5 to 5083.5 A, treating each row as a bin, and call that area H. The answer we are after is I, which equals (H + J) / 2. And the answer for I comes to 280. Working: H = 114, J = 446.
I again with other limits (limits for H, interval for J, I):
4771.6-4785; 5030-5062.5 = 360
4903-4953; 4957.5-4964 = 499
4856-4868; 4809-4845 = 367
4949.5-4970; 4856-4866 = 269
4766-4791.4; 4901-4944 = 559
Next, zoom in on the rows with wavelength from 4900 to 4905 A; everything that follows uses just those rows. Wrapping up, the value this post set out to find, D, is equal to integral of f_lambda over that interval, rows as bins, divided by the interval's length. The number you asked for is 16.1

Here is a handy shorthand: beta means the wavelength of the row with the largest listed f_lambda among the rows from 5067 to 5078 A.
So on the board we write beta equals 5068.91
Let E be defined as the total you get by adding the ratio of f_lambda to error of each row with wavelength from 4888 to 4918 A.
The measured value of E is 321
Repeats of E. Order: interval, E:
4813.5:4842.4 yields 296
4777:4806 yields 299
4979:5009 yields 337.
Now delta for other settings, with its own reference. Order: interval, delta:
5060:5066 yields 0.041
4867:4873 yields -0.018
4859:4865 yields 0.047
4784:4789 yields -0.006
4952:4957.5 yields 0.062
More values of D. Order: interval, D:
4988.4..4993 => 17.0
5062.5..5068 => 16.5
